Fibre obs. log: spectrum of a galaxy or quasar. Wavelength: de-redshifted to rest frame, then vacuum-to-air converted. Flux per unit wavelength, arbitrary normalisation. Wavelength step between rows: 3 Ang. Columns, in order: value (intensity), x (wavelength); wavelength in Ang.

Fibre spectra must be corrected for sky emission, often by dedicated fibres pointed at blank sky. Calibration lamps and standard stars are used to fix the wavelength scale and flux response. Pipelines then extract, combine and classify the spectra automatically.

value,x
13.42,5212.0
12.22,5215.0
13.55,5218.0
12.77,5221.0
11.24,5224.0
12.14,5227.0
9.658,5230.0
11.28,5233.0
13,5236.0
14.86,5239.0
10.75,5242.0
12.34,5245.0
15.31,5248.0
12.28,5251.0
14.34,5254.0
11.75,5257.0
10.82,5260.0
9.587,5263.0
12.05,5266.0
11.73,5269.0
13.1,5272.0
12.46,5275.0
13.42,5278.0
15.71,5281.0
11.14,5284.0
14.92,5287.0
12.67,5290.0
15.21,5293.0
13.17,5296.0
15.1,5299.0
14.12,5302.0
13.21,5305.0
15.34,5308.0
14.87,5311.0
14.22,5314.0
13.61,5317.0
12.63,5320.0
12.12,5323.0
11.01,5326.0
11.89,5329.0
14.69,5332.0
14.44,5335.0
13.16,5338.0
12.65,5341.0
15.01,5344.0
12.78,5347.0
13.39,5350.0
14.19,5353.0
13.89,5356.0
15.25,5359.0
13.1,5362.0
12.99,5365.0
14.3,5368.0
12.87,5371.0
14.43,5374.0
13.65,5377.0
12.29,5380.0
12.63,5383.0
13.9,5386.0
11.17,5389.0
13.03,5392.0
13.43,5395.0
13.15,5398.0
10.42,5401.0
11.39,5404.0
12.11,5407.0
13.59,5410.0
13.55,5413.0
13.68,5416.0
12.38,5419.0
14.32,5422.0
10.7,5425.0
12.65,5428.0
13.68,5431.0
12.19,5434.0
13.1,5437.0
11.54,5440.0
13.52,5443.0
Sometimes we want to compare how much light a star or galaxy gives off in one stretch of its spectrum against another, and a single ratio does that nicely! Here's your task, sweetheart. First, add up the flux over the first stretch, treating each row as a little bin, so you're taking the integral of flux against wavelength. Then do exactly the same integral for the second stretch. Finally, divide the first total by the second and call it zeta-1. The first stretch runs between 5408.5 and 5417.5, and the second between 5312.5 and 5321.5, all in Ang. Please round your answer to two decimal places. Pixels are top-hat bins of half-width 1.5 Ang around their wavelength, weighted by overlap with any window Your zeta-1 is 1.01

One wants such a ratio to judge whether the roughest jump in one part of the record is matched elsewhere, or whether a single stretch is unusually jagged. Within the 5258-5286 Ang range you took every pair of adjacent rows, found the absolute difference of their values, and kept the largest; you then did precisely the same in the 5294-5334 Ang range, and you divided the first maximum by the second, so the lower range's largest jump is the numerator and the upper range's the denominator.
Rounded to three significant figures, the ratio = 1.63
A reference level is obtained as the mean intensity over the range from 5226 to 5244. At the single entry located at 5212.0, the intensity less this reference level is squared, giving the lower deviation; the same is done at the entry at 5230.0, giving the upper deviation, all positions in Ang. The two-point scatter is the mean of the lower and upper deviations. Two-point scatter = 3.7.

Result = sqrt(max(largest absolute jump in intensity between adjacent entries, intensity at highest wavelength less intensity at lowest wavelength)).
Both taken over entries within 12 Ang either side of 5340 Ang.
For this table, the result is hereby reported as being 1.67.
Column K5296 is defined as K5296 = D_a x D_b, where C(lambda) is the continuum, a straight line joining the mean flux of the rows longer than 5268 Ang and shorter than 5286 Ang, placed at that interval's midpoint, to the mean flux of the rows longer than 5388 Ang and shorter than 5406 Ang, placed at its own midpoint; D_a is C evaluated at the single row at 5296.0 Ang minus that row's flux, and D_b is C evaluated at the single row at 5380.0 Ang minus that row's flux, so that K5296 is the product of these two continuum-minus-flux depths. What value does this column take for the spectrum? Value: 0.0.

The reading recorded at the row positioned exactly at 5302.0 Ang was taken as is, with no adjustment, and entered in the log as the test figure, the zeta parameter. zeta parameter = 14.12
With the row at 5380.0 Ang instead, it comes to 12.29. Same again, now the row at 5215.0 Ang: 12.22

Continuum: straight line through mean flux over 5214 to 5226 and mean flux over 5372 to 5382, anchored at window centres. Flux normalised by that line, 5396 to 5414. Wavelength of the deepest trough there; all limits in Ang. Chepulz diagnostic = 5401.0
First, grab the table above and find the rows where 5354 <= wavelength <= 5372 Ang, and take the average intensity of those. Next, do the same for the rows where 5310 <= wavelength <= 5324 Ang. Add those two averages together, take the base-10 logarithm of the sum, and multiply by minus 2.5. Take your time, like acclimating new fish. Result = -3.59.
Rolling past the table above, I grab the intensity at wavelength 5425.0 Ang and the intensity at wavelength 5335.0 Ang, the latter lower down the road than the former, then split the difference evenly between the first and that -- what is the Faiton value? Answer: 12.6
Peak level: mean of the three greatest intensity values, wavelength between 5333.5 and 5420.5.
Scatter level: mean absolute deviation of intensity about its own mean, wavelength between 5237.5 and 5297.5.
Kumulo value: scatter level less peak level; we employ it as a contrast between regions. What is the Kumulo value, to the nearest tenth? -13.5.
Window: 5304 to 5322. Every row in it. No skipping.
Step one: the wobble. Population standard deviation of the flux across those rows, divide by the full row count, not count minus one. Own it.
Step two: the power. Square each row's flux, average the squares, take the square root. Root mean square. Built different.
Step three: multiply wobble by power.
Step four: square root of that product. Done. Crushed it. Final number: 3.62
